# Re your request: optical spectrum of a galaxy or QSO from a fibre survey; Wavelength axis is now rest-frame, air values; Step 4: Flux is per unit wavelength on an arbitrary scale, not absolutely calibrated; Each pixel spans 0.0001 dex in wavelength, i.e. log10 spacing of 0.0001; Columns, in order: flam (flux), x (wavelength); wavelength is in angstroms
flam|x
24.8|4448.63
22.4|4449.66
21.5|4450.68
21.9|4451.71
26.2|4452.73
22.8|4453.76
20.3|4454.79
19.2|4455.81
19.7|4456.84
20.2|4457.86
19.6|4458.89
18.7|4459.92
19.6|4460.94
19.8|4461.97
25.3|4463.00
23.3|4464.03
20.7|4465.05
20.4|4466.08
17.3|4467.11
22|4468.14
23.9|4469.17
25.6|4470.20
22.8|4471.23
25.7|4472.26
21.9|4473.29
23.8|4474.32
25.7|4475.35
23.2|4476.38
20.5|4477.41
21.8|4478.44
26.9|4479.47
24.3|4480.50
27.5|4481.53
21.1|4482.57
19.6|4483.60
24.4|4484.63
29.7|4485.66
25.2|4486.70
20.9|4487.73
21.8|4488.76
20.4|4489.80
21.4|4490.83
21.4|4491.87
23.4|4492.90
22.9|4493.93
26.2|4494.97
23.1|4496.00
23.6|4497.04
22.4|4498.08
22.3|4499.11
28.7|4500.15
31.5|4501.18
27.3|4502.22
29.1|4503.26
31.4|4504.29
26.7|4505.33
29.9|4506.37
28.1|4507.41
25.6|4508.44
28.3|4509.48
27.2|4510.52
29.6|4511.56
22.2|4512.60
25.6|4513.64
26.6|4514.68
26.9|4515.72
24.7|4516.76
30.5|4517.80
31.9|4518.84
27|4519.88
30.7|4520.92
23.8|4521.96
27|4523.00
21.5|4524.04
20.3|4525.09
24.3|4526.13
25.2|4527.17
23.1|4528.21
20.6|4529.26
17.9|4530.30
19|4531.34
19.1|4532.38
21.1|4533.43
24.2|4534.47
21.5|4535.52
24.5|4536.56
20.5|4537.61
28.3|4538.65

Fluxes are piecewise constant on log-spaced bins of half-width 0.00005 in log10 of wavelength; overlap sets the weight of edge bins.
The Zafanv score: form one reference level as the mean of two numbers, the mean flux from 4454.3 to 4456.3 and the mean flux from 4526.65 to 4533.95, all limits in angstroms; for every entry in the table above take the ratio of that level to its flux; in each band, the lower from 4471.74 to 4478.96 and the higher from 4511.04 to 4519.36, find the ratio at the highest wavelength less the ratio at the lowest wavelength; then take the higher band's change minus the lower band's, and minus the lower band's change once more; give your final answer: -0.33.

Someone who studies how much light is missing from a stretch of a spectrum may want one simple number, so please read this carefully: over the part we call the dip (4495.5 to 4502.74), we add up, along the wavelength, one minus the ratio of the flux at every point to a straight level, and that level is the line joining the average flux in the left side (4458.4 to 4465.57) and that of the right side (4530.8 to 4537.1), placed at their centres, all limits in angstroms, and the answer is -1.5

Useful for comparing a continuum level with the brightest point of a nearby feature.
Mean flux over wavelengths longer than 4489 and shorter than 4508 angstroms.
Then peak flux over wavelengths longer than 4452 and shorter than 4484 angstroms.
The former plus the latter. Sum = 53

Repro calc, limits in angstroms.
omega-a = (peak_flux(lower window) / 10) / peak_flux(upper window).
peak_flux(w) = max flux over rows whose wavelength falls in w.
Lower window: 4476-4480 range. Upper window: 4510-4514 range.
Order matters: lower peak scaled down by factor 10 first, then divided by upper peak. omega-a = 0.091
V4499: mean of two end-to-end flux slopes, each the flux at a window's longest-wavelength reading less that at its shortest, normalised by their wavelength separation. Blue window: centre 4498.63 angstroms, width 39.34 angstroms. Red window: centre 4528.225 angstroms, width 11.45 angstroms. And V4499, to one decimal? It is -0.2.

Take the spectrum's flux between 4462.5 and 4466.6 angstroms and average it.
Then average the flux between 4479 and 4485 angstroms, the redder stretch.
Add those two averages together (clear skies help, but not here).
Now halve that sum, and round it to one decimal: 23.2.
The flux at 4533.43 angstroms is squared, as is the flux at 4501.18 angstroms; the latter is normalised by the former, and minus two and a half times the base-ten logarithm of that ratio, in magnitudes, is -0.87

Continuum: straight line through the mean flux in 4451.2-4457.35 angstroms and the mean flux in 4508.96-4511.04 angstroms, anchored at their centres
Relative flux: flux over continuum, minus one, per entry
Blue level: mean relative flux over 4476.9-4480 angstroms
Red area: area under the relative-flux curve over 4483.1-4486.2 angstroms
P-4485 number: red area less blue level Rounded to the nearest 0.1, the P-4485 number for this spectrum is 0.0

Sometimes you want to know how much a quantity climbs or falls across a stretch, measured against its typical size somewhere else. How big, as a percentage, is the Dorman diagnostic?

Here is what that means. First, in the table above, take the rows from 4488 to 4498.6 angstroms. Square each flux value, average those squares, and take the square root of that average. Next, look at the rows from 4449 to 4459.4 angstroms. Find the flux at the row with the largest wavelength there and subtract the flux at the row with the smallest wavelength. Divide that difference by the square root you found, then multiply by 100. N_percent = -12.3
